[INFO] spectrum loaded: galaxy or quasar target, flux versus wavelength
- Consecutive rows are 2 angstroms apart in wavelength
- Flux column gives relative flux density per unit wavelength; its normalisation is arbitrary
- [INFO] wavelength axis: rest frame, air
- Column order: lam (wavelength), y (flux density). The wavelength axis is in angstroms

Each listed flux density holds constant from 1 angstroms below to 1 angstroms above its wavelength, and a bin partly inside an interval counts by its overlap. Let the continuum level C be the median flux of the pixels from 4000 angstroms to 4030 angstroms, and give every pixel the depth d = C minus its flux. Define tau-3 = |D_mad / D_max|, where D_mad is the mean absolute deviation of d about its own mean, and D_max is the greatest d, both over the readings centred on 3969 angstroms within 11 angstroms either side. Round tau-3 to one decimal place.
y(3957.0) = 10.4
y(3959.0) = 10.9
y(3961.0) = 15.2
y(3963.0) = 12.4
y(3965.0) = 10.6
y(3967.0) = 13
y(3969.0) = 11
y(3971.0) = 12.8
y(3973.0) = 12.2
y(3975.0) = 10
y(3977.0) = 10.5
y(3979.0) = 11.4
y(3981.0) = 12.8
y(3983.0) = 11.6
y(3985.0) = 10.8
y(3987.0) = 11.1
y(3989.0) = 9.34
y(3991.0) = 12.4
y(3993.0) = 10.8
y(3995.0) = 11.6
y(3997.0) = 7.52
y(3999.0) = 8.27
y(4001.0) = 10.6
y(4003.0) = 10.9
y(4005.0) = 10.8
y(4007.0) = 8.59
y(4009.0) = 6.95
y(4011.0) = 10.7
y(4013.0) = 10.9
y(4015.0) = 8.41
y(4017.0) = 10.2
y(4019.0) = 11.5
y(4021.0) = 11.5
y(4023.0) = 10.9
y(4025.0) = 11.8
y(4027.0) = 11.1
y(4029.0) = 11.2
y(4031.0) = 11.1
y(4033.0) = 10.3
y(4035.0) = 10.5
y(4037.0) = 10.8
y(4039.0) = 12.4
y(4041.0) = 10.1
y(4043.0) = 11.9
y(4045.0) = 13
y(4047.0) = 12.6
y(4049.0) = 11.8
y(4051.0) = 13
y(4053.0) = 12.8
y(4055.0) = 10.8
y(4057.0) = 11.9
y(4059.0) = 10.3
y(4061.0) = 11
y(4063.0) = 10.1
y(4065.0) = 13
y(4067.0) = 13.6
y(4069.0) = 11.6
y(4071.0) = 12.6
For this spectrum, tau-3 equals 1.3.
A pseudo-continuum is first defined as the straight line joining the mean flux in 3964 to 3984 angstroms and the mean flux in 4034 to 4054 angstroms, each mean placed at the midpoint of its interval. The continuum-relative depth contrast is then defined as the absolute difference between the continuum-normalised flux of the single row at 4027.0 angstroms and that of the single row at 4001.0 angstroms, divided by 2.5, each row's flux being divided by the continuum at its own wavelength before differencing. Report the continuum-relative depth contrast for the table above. 0.014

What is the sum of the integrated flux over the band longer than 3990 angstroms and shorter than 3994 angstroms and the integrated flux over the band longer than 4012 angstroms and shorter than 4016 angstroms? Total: 85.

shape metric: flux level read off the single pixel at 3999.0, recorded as 8.27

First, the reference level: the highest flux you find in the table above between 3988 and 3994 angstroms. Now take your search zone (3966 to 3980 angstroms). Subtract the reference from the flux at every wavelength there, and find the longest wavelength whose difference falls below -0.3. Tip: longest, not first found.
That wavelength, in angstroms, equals 3979.0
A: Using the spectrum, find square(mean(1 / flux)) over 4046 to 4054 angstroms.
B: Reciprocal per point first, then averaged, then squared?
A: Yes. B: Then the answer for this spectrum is 0.0064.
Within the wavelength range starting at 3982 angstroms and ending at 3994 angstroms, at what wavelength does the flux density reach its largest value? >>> 3991.0 angstroms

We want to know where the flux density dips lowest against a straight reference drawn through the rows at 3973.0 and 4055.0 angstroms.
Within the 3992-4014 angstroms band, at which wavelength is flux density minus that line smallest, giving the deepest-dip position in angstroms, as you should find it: 4009.0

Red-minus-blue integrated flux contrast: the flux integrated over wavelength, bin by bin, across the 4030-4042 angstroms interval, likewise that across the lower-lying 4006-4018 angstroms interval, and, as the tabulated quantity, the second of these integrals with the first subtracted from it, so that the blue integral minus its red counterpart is -19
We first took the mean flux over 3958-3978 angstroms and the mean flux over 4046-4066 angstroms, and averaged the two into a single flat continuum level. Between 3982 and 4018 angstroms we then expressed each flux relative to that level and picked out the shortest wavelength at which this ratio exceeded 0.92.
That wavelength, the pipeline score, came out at 3983.0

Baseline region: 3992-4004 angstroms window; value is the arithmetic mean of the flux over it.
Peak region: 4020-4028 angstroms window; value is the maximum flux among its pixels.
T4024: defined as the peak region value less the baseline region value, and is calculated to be 1.9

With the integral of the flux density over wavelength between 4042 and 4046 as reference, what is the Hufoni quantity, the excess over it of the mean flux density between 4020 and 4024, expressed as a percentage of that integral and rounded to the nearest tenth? -77.5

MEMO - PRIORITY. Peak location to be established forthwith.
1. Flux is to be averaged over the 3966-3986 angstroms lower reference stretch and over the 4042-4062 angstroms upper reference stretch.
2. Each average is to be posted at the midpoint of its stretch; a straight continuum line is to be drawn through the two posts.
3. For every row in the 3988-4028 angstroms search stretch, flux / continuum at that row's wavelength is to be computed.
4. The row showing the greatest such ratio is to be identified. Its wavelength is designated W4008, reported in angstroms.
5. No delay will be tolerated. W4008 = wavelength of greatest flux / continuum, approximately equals 3991.0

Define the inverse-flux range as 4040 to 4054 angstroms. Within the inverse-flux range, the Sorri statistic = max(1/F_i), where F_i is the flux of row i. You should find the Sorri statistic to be 0.099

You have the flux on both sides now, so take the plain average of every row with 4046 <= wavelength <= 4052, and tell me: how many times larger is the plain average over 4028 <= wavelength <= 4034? 0.87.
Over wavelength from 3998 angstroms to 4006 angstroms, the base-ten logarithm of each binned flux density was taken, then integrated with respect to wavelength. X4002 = 8.0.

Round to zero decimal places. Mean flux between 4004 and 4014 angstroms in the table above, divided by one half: 19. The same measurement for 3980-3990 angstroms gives 22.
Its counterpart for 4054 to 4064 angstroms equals 22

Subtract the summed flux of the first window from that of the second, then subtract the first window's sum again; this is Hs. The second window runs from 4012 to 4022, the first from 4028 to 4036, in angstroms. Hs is -34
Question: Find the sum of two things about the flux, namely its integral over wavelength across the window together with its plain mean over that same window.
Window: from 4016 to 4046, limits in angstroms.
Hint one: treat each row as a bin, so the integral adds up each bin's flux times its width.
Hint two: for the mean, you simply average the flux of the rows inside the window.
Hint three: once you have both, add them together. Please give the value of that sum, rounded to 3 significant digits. 348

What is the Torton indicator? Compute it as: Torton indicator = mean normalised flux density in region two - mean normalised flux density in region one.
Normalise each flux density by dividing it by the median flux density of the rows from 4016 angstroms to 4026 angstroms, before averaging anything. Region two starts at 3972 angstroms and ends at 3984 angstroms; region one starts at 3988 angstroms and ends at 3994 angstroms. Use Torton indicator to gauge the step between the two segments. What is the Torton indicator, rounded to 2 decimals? 0.05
